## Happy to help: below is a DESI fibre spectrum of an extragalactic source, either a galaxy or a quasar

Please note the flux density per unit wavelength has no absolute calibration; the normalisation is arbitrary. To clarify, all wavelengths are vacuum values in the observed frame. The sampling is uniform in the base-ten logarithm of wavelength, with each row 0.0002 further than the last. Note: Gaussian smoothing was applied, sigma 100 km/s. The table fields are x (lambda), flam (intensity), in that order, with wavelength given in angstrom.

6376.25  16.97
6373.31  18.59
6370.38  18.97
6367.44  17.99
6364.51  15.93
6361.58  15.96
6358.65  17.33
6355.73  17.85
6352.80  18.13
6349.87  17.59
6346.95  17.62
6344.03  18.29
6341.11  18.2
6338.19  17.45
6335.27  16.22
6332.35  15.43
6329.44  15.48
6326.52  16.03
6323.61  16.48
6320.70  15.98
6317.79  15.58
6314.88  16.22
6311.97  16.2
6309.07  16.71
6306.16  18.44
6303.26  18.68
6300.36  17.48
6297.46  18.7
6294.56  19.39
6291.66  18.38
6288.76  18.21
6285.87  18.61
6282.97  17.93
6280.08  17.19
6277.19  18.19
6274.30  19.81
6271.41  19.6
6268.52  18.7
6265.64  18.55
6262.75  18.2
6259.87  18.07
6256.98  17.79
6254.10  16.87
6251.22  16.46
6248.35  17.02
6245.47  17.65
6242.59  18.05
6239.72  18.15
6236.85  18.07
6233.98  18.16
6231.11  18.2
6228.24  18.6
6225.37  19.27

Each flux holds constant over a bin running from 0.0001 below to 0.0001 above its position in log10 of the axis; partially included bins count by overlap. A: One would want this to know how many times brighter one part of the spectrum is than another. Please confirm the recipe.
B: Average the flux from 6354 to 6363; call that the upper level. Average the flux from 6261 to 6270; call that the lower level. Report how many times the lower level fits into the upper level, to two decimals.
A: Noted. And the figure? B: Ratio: 0.92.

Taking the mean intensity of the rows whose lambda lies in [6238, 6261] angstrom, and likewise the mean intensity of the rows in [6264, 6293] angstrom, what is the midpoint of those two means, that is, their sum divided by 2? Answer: 18.0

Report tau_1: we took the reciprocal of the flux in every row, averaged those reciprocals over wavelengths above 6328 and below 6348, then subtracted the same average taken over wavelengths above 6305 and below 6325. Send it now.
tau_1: -0.001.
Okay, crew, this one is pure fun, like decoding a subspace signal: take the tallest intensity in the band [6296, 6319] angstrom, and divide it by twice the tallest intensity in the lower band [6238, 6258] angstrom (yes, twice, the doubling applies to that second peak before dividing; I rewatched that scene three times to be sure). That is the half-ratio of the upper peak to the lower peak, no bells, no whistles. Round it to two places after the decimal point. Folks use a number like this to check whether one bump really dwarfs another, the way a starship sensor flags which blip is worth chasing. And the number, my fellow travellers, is 0.52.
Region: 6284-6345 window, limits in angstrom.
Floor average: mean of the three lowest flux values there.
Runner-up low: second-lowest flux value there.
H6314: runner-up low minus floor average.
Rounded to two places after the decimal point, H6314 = -0.02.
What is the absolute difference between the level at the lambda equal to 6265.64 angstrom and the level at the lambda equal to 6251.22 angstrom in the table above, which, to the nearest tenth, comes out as 2.1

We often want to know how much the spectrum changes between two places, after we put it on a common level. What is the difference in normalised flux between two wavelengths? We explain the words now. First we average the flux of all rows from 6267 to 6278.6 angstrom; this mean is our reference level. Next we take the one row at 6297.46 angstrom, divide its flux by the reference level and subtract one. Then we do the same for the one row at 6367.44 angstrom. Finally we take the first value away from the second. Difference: -0.037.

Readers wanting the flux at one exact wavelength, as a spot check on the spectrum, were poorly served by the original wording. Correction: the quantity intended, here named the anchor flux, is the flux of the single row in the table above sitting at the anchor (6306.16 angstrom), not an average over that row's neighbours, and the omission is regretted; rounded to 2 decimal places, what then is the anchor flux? 18.44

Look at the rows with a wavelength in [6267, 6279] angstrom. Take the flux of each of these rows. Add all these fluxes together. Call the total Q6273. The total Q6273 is 76.3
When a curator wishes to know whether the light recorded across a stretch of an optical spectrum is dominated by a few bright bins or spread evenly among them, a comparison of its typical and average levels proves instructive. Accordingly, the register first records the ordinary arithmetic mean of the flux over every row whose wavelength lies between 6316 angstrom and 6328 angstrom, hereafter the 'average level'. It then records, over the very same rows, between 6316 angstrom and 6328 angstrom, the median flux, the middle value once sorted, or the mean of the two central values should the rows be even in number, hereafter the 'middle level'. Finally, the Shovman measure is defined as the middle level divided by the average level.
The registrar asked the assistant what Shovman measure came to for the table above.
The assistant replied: 0.999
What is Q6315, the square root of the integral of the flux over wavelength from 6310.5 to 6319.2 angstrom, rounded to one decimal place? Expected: 11.8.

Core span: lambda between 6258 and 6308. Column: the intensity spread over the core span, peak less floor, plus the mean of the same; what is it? 21.1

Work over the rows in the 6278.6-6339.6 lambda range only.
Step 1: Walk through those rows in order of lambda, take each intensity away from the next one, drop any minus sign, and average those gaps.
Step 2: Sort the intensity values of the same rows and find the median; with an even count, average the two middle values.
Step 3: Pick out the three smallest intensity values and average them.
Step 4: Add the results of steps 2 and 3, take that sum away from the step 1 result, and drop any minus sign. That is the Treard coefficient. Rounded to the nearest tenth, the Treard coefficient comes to 32.0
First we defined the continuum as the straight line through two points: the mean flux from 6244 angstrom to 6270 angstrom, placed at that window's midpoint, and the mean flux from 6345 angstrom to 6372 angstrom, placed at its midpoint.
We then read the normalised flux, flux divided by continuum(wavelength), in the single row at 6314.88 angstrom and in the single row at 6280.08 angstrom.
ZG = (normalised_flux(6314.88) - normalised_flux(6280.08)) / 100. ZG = -0.0005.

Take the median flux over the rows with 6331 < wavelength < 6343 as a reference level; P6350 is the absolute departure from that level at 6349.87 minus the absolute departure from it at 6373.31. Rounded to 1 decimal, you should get -1.0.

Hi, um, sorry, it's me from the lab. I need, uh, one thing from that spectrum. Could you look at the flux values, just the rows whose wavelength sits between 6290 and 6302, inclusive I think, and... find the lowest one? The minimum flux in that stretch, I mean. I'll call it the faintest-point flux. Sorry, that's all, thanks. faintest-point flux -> 17.48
